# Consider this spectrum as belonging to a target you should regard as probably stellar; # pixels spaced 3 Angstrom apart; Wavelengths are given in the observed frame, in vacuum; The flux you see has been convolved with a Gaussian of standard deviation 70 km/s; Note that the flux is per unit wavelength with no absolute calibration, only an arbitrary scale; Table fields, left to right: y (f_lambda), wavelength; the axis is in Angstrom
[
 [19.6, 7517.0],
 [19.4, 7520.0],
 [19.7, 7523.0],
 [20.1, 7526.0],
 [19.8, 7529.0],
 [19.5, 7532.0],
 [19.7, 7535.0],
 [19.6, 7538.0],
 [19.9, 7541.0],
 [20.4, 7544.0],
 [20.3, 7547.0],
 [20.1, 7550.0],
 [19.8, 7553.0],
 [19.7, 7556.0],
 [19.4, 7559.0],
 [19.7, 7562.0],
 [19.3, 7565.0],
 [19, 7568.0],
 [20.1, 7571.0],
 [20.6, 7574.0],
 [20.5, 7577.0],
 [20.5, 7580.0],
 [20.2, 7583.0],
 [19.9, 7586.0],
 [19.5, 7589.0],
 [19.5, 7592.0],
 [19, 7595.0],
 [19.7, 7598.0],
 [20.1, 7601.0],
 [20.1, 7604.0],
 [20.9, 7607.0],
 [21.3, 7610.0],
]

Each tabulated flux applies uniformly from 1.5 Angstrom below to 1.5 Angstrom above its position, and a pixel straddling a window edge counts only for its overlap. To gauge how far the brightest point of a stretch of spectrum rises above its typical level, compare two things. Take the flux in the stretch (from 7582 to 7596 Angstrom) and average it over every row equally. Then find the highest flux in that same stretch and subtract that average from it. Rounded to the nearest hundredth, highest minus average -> 0.58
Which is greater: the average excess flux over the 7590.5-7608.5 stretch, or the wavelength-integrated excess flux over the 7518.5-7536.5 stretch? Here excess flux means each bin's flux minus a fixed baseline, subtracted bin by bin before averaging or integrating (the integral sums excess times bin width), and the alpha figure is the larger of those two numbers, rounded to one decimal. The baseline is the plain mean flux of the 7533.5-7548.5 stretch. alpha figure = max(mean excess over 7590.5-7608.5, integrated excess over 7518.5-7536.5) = -0.1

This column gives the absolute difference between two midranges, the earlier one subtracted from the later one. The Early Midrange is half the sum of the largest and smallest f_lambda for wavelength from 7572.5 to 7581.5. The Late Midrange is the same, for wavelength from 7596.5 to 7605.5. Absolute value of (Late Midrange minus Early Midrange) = 0.65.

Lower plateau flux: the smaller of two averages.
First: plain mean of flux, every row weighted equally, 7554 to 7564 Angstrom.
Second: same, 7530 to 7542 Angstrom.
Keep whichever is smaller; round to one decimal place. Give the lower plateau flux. 19.6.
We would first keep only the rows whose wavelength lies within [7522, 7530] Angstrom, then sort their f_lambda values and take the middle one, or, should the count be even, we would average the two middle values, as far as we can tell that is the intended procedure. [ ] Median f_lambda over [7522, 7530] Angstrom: 19.8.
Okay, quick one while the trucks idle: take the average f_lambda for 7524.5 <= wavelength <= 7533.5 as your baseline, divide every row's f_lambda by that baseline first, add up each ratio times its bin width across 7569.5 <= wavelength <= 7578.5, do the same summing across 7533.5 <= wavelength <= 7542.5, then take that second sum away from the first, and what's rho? 0.3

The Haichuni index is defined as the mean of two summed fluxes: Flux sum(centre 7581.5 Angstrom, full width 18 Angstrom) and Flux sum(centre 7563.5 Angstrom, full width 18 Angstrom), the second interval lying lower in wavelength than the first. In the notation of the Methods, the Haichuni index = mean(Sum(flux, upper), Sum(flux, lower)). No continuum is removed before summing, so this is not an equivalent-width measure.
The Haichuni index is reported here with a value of 119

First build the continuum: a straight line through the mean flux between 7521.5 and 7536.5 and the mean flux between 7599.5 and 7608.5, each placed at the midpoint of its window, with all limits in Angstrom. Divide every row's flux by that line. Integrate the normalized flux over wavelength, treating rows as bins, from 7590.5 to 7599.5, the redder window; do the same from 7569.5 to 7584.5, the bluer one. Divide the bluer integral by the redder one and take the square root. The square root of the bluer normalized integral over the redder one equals 1.3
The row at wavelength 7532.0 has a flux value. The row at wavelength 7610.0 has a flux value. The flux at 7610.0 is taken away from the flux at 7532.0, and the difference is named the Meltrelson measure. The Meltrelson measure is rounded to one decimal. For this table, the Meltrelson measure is -1.8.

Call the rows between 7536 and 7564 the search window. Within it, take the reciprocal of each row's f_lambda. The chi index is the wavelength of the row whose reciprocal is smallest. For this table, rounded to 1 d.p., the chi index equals 7544.0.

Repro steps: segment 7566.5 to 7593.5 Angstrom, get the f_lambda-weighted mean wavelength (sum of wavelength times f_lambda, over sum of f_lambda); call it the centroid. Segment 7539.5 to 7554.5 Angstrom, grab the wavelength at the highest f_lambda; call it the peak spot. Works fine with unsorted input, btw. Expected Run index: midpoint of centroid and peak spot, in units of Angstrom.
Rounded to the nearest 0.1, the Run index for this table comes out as 7562.0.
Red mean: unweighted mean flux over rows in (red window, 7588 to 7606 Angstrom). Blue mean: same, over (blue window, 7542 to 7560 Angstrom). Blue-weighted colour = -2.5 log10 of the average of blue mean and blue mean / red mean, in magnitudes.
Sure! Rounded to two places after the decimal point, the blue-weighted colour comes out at -2.55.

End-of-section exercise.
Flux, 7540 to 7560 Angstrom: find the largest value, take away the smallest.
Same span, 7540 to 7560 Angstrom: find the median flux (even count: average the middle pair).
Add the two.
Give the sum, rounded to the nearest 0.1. 20.9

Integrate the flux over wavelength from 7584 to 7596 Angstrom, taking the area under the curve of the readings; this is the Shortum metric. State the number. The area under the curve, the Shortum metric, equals 234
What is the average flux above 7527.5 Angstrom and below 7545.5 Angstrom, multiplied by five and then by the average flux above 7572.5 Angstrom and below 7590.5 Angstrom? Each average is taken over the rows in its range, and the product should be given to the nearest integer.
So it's 2001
